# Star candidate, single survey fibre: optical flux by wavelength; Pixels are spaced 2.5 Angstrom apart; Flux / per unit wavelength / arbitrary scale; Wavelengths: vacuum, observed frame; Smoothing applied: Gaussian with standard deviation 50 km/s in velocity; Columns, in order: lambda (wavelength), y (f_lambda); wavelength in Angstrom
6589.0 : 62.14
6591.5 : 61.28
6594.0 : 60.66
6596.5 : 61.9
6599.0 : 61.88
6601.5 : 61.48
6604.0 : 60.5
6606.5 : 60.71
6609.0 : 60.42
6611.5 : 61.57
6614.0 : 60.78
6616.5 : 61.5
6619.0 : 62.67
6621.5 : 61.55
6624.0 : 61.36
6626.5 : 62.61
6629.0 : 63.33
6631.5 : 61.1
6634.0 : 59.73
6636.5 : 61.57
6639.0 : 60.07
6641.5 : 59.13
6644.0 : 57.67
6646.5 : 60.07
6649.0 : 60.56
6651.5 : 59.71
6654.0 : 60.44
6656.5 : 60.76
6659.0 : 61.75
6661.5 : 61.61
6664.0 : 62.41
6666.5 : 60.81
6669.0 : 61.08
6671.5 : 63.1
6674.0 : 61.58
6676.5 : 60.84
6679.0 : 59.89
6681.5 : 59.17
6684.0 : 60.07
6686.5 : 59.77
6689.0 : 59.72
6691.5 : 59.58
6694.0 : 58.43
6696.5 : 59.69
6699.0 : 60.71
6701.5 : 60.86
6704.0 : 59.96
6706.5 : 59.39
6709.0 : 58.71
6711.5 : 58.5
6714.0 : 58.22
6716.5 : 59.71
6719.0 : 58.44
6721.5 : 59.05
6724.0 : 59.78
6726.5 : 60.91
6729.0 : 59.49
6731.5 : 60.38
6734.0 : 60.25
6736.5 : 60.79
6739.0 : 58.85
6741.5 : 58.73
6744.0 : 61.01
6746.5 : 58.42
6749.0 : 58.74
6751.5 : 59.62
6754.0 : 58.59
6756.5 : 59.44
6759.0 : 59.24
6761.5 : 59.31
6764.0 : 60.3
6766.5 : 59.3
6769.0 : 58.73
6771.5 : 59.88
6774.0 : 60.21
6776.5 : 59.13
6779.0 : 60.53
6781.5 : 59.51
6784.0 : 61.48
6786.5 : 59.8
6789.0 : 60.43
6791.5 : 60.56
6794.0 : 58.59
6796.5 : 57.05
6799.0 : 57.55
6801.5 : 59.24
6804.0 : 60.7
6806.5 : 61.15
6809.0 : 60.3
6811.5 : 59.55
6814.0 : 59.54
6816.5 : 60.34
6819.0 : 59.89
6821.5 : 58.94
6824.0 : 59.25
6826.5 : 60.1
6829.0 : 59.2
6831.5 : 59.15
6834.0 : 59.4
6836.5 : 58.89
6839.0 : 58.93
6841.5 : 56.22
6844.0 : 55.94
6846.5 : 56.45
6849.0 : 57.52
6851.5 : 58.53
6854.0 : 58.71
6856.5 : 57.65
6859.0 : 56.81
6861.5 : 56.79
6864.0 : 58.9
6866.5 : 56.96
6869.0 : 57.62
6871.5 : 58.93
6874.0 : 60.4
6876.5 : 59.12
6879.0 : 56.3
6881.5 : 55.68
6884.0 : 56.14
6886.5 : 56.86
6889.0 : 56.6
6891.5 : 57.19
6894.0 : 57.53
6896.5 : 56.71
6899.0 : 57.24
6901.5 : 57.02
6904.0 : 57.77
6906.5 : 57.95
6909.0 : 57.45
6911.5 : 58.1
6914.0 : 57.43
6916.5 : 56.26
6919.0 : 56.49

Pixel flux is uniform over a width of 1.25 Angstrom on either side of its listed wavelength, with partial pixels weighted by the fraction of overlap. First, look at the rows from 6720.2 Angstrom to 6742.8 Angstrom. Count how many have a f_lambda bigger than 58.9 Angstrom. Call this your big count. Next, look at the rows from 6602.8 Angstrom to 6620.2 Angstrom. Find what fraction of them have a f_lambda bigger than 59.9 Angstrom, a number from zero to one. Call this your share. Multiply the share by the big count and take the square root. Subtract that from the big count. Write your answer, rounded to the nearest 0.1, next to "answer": 4.4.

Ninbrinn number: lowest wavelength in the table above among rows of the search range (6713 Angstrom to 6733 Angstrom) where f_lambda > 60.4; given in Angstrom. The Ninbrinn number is 6726.5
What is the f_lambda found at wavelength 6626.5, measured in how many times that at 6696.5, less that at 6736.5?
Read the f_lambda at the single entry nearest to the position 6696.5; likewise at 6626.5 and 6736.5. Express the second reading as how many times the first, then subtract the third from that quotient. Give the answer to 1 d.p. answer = -59.7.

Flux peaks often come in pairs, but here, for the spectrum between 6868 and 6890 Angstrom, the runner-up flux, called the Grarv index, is 59.12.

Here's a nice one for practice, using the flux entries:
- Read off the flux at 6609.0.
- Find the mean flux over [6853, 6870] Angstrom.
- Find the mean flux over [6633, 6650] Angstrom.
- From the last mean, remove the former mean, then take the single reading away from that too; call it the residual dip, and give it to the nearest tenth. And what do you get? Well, -58.2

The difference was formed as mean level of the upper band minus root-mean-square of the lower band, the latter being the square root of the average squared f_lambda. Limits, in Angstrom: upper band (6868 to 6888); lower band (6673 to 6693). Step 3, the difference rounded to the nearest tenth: -2.5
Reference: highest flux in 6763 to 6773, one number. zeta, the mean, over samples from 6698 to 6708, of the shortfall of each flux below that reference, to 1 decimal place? 0.1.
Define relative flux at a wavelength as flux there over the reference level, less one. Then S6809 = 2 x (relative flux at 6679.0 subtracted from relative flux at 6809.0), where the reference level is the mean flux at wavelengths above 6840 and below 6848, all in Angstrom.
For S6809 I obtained 0.01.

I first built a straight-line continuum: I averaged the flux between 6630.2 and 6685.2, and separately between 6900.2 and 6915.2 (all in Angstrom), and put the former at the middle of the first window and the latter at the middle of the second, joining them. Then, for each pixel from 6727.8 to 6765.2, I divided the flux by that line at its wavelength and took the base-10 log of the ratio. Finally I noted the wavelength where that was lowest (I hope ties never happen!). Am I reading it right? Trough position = 6746.5 Angstrom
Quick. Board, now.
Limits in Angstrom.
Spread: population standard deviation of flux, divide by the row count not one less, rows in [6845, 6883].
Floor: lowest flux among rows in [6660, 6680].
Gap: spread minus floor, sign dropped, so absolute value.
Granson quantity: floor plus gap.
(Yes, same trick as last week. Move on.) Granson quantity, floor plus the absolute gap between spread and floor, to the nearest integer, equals 119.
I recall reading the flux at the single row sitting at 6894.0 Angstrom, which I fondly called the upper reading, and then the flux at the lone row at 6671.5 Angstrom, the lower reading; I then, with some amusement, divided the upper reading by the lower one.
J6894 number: 0.91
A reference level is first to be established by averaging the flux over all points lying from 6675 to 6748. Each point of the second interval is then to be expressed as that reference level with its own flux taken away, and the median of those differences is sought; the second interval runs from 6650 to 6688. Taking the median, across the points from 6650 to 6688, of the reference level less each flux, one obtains -1.2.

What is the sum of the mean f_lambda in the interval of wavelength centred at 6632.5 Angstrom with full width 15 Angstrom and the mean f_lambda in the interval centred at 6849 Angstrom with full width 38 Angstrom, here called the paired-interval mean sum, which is 119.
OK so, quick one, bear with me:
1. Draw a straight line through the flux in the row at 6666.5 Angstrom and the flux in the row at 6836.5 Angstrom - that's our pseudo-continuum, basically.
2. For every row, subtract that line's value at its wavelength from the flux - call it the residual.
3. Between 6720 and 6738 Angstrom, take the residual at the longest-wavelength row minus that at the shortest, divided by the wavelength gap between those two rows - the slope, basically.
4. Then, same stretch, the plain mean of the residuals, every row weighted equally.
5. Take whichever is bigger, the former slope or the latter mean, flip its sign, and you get -0.13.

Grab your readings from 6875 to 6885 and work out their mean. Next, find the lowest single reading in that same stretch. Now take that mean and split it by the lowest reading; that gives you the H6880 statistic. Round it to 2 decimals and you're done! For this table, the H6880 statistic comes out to 1.02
